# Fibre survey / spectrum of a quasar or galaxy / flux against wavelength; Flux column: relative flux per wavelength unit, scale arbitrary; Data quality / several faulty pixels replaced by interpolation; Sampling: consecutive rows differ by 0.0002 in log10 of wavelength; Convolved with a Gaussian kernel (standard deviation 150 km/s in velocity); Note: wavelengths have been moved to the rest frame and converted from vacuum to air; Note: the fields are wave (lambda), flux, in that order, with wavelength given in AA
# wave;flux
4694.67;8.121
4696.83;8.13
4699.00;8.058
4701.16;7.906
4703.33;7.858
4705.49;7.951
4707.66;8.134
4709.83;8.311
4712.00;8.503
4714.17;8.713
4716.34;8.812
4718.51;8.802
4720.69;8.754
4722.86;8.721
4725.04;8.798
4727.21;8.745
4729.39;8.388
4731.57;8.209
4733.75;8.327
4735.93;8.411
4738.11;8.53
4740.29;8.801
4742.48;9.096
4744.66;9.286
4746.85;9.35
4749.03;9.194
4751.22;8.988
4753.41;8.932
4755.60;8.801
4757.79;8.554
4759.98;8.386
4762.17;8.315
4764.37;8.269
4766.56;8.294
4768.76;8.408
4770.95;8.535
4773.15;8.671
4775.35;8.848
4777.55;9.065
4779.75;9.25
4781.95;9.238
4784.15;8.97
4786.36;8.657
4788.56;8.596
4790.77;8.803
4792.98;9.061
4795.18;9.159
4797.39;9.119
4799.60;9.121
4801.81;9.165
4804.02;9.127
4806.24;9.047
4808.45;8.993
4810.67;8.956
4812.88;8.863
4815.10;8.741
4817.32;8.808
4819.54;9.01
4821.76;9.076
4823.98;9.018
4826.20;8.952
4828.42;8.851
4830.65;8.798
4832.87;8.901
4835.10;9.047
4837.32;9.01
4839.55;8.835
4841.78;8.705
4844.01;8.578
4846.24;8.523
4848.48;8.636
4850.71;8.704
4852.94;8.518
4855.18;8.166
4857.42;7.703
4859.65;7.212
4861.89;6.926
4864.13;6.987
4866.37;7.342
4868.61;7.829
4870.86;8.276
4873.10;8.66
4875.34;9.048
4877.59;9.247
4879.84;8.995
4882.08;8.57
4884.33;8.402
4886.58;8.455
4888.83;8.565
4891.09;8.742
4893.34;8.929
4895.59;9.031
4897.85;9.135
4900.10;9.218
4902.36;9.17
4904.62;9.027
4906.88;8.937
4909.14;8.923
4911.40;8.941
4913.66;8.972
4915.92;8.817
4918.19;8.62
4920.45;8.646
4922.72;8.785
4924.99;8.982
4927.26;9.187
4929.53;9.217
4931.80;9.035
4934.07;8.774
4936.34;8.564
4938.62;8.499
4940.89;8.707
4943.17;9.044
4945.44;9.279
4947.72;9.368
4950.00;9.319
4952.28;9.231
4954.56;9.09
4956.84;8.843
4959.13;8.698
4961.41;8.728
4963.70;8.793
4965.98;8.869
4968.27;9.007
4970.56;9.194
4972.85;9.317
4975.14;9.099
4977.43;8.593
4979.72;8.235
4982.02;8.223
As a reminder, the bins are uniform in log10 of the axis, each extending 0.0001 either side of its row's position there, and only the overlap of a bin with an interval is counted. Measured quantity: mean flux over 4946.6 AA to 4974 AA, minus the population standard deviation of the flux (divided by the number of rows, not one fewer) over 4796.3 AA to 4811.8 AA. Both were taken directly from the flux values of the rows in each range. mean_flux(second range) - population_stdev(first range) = 9.0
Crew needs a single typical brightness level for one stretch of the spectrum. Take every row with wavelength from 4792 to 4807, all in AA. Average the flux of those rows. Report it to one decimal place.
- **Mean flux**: 9.1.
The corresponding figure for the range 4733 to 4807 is 8.8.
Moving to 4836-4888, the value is 8.3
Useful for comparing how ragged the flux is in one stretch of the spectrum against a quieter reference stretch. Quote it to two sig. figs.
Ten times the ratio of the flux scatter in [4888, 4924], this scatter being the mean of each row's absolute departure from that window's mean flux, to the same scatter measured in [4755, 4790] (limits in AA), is 5.9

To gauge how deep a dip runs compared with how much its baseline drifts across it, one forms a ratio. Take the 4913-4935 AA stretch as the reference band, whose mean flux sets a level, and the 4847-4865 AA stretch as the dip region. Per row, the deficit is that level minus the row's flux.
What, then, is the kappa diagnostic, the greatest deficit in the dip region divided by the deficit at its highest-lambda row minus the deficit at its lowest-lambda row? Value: 1.2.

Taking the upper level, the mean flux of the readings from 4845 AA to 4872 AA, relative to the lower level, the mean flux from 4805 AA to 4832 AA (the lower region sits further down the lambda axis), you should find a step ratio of 0.89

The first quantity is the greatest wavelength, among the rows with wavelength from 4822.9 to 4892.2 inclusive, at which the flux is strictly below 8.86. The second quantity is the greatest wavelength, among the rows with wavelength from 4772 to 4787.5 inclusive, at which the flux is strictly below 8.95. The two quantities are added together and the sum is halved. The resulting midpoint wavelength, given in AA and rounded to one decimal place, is 4838.7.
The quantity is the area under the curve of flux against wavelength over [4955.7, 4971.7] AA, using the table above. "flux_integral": 142.0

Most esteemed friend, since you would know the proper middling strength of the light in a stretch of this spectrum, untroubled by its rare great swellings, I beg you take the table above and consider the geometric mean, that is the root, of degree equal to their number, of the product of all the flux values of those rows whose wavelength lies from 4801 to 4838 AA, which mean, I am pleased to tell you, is 8.96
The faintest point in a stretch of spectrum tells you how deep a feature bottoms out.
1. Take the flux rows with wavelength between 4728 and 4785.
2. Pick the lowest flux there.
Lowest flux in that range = 8.209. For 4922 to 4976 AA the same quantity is 8.499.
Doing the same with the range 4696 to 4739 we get 7.858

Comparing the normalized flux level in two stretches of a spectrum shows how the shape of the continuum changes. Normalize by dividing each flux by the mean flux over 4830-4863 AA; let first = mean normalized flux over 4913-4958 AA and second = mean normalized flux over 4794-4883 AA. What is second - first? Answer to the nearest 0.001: -0.038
